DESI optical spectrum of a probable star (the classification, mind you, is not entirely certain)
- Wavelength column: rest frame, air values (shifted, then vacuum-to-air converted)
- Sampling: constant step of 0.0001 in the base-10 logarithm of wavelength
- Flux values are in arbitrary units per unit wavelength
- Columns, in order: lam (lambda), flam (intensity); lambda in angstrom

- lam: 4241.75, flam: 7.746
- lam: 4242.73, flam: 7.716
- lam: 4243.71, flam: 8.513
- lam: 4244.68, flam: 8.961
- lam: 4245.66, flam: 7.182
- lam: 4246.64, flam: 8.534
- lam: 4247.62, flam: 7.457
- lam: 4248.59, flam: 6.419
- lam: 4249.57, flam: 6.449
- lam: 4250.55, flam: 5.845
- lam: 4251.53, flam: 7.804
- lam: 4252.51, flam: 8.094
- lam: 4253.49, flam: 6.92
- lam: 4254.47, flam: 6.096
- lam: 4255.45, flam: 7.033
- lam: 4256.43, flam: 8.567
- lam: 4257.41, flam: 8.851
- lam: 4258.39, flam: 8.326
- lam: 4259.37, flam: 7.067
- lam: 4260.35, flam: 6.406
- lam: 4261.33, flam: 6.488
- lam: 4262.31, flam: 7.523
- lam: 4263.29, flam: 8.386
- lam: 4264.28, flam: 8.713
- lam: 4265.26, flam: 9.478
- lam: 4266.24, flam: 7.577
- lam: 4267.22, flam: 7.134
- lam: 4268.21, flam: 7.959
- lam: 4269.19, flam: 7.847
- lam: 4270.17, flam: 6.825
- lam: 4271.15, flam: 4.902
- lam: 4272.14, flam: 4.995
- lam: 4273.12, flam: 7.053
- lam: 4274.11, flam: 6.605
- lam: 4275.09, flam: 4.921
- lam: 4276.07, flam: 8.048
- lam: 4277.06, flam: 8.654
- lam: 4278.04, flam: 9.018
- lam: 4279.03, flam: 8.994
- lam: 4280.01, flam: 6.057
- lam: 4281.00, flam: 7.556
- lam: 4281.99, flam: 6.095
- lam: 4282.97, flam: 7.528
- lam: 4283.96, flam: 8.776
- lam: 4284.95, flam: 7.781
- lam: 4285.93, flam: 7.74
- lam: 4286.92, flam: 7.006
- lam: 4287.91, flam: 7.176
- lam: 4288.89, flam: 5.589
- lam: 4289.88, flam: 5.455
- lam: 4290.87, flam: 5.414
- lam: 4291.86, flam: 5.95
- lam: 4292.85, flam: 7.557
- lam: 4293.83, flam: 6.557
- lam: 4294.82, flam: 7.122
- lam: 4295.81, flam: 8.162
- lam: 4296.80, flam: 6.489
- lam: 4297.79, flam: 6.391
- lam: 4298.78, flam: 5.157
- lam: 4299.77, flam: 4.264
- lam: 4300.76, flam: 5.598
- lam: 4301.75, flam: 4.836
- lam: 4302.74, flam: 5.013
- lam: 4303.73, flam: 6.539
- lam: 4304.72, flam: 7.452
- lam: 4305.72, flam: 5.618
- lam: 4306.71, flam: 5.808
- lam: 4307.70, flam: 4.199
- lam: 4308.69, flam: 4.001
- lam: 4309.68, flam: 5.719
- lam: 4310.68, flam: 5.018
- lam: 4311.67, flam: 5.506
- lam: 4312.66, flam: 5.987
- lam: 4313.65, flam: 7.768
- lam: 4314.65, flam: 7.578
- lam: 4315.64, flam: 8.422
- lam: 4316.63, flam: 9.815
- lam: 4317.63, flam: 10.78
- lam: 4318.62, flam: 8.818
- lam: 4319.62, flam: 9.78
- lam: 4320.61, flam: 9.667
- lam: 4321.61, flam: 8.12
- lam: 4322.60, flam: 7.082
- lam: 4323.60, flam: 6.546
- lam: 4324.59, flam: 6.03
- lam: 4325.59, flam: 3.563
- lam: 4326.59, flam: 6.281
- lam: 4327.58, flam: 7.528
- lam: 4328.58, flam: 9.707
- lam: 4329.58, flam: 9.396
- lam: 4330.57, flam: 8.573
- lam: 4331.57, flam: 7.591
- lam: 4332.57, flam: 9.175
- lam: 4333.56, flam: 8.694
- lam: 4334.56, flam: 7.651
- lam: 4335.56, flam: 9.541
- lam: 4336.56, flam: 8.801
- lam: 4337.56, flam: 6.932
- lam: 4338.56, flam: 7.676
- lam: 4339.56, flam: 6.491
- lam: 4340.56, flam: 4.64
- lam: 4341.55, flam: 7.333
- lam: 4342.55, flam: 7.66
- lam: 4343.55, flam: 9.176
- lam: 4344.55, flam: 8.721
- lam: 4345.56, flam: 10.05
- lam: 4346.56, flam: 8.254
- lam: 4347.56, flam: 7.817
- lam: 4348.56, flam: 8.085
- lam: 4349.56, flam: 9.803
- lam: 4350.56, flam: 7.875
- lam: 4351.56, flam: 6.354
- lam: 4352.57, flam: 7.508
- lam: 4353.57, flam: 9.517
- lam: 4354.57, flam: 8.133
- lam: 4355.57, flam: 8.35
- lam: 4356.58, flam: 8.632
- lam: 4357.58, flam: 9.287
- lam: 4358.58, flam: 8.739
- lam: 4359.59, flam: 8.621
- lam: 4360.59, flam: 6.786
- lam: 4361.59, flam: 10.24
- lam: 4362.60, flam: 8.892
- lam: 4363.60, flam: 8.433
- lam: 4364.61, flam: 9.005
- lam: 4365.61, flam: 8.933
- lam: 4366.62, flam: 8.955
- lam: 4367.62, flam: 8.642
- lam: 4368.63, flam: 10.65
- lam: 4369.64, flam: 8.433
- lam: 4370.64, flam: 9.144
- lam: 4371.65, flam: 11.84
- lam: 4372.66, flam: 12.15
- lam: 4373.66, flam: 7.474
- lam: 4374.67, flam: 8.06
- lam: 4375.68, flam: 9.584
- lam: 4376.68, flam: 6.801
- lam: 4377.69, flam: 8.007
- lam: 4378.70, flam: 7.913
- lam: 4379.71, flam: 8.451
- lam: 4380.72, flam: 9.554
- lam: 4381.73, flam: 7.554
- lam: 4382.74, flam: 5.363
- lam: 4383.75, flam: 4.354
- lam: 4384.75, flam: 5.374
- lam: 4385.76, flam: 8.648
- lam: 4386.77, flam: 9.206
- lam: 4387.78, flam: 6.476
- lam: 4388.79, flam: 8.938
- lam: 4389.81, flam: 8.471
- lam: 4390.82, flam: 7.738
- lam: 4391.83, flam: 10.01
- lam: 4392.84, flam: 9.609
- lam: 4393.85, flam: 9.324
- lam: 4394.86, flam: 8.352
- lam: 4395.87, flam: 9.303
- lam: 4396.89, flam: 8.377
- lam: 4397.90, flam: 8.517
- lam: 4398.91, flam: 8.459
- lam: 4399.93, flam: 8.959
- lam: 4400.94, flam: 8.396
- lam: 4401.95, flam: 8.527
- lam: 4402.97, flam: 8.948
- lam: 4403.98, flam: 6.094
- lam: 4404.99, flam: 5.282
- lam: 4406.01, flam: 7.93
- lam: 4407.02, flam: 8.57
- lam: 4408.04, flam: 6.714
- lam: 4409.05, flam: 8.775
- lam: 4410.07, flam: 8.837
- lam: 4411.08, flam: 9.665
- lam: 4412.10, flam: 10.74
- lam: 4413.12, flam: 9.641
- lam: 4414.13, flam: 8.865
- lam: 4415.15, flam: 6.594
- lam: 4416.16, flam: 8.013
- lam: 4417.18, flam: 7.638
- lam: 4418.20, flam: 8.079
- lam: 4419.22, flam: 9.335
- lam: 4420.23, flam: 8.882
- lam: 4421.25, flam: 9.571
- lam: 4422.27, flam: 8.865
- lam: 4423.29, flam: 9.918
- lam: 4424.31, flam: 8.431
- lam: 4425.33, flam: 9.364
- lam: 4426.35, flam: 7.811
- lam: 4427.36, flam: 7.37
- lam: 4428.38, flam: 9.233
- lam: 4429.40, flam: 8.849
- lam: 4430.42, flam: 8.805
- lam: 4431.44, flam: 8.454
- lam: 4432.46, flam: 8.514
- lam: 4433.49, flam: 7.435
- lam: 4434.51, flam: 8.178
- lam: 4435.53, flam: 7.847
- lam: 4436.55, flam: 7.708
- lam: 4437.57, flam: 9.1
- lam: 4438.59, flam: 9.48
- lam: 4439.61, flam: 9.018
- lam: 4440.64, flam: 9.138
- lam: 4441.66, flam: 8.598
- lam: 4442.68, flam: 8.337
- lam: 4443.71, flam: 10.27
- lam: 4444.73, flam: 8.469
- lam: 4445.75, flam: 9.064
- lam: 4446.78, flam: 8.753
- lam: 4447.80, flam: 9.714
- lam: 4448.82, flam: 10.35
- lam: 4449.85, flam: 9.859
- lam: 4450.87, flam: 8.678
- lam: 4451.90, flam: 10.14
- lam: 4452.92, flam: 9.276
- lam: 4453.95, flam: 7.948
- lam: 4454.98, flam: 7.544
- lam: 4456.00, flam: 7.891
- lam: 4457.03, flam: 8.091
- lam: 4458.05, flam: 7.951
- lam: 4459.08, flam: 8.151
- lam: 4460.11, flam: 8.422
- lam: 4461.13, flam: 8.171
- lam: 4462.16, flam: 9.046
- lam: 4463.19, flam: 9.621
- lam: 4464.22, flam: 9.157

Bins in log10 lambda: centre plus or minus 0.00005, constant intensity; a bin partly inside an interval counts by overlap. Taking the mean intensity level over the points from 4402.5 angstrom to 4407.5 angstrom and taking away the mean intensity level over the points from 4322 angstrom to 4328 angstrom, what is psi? 1.2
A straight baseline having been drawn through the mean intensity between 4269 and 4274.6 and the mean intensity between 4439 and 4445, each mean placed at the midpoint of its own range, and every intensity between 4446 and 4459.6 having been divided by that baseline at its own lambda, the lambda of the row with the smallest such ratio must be 4454.98 angstrom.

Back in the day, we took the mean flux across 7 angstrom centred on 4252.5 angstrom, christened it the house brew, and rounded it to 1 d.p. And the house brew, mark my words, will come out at 6.9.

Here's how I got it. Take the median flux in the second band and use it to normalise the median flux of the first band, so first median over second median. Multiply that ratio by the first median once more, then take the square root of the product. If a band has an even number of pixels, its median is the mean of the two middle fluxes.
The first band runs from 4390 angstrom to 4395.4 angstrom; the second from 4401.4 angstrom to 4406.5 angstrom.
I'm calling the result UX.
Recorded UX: 3.31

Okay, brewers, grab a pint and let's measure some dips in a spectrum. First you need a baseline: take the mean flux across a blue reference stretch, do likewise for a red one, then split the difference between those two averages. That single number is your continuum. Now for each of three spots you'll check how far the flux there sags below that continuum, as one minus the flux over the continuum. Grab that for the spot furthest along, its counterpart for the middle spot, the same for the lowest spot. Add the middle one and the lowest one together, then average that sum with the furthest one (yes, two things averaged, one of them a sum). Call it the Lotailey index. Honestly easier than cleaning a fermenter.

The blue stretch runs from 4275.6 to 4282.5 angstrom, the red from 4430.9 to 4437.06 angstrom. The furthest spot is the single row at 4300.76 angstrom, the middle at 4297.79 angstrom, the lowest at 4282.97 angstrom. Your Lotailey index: 0.26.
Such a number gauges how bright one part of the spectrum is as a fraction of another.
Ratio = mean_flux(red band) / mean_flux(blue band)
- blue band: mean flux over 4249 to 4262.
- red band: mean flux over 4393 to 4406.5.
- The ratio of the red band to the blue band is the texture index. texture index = 1.1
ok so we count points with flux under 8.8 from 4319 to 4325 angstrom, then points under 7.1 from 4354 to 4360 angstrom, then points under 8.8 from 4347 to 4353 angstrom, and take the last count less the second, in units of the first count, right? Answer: 1.25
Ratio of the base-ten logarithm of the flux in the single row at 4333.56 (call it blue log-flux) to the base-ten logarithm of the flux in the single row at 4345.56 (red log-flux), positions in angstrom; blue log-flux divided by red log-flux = 0.94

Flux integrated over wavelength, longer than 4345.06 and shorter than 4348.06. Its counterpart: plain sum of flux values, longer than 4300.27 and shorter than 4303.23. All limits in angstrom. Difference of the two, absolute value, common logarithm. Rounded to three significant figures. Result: 1.03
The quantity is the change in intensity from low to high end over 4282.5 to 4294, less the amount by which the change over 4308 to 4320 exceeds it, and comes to -7.7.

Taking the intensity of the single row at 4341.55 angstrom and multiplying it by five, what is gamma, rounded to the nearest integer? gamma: 37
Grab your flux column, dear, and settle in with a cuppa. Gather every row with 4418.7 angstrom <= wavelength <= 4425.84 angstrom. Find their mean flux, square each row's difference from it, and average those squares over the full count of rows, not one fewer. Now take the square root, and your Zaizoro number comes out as 0.5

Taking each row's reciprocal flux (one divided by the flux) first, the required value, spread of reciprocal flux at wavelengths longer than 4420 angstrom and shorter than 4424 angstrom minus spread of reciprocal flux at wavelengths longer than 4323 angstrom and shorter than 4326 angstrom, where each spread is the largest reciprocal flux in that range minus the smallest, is -0.12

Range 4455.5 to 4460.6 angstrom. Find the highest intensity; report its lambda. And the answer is 4460.11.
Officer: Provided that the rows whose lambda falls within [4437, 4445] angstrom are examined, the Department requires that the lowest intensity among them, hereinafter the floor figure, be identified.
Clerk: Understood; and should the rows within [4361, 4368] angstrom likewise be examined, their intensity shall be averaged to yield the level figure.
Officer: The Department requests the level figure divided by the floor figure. 1.08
